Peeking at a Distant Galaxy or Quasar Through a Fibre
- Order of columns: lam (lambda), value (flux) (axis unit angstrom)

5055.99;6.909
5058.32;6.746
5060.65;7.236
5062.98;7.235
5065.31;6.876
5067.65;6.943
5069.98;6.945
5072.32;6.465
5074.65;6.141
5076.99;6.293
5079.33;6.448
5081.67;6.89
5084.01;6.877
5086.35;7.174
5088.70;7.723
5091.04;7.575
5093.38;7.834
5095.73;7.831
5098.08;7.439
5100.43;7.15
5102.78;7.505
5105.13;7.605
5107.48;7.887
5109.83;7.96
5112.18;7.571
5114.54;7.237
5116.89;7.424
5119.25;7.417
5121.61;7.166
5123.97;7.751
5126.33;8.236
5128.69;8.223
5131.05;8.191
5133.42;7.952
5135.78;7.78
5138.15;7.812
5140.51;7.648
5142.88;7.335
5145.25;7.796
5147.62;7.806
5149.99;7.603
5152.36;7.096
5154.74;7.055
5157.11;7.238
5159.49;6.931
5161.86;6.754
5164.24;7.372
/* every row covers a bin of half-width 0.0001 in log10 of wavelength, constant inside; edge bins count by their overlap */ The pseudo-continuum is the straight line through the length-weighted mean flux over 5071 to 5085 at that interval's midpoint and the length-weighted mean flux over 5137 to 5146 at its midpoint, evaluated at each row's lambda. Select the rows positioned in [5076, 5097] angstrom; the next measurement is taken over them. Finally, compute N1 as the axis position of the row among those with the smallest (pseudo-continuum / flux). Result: 5093.38 angstrom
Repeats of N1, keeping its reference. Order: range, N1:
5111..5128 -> 5126.33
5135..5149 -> 5135.78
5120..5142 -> 5126.33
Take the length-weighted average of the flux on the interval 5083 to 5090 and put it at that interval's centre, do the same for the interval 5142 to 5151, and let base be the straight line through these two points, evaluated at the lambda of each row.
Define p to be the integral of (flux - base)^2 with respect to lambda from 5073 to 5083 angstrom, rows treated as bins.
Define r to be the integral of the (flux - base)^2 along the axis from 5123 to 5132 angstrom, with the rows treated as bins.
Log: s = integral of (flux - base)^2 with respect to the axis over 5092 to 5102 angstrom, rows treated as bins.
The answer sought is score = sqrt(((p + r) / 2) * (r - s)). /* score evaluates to 3.1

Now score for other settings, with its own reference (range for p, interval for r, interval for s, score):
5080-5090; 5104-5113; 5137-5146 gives 1.2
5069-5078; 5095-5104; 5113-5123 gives 0.9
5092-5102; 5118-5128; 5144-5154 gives 1.1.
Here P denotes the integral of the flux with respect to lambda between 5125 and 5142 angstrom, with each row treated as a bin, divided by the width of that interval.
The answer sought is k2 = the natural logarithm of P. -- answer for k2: 2.08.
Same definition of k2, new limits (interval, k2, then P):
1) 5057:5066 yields 1.95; 7.0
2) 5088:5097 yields 2.05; 7.7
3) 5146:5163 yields 1.98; 7.2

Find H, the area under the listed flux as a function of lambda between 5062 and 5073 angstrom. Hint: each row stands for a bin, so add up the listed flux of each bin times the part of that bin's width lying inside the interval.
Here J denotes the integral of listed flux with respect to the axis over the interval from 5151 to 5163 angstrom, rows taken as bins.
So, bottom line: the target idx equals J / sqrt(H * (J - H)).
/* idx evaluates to 3.3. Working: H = 76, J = 84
